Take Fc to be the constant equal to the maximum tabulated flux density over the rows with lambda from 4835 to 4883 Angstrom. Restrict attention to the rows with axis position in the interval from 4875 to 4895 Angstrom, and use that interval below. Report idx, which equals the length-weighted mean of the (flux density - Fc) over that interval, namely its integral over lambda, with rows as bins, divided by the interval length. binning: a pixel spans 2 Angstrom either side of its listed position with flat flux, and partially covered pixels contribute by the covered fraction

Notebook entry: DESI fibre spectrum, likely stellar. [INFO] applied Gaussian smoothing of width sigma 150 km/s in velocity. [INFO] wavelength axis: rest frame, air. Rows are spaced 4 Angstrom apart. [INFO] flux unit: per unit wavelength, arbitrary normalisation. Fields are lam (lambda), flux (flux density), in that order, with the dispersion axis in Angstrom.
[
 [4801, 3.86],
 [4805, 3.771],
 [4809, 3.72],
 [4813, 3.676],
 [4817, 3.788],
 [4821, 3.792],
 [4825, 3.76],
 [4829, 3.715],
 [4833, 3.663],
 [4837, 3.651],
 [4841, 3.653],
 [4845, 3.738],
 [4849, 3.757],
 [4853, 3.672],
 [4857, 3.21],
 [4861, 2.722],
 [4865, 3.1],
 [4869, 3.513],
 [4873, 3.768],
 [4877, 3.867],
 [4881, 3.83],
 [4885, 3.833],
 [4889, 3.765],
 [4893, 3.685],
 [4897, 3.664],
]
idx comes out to -0.07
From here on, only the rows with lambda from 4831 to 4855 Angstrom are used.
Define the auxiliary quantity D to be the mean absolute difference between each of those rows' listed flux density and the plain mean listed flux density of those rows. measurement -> 0.039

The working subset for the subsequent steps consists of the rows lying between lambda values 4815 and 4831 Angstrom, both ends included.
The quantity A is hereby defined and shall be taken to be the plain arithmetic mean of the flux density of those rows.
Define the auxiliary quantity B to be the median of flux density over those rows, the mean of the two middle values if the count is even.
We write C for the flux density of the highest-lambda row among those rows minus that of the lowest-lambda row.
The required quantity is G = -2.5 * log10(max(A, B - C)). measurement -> -1.46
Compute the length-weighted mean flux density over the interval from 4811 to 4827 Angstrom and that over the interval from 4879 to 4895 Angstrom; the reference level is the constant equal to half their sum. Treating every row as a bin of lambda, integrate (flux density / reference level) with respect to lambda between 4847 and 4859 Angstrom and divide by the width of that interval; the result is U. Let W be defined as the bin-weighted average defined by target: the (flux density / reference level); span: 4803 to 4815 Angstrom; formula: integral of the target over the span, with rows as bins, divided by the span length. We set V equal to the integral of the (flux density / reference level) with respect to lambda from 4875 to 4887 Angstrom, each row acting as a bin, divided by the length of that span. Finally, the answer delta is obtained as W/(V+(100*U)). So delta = 0.0104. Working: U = 0.94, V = 1.02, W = 0.99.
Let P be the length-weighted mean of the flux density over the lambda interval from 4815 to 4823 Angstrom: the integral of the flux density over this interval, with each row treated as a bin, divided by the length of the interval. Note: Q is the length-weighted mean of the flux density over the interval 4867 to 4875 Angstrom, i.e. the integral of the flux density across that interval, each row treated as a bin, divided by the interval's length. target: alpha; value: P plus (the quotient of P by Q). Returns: 4.83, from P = 3.79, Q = 3.64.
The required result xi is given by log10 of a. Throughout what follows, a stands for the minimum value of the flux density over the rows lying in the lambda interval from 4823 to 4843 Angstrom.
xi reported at 0.5624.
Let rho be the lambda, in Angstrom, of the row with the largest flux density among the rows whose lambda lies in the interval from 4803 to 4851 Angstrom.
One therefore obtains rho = 4821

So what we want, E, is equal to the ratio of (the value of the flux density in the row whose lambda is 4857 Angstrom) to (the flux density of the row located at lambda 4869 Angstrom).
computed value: 0.91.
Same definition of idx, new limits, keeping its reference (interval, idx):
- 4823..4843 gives -0.18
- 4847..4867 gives -0.57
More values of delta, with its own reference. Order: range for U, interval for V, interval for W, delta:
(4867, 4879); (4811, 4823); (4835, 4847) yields 0.0098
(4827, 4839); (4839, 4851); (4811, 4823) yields 0.0101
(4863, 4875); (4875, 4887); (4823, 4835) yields 0.0106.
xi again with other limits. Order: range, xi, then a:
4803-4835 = 0.5638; 3.663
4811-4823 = 0.5654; 3.676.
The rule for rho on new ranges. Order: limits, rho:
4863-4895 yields 4877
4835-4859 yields 4849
